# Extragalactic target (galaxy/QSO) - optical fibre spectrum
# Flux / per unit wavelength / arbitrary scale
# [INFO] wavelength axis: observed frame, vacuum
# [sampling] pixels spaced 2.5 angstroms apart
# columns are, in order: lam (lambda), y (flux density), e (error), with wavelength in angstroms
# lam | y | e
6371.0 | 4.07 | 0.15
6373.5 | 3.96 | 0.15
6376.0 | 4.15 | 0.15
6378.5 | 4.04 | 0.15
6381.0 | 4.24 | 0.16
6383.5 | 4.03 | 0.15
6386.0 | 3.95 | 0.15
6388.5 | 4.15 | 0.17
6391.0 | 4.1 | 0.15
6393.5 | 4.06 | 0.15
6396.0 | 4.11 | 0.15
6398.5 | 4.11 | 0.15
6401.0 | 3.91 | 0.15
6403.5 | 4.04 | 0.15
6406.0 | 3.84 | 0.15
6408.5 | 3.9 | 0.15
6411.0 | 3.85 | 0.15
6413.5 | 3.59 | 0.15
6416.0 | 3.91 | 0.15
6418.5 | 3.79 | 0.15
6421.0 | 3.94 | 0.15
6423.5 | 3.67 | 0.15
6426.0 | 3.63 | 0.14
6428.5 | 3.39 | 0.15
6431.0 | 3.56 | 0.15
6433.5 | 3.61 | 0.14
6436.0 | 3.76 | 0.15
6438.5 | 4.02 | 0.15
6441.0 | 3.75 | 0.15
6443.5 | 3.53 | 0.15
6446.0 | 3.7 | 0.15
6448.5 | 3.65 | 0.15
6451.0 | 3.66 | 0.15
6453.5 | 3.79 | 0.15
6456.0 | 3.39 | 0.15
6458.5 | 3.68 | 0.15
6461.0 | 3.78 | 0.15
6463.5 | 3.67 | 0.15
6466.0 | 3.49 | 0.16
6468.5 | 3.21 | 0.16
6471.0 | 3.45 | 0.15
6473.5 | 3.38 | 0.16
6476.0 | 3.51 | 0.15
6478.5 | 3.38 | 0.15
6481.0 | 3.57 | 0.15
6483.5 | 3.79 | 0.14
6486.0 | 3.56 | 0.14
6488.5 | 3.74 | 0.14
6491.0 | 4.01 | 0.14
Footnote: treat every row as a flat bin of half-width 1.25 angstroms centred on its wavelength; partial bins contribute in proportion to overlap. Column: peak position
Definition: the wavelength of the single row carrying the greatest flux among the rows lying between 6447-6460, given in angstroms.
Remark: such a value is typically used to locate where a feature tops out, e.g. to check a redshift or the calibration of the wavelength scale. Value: 6453.5 angstroms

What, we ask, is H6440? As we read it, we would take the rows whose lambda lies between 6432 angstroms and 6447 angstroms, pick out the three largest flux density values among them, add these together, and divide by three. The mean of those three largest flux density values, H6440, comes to 3.84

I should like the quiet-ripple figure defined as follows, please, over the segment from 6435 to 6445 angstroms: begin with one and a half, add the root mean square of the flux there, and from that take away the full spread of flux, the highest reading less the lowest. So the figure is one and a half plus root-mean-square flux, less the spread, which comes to 4.8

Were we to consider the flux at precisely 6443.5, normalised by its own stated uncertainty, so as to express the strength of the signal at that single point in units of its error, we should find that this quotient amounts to 23.5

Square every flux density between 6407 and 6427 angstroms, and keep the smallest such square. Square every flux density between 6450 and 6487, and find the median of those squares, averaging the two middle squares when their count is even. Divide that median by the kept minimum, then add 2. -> 2.98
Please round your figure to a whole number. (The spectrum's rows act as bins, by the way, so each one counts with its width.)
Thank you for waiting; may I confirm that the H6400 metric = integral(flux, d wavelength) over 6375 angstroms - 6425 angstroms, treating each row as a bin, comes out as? 198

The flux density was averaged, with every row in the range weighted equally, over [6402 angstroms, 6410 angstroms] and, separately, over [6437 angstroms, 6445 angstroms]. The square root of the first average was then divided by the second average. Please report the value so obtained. 0.526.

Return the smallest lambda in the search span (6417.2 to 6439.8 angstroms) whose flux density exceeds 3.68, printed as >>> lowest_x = 6418.5 angstroms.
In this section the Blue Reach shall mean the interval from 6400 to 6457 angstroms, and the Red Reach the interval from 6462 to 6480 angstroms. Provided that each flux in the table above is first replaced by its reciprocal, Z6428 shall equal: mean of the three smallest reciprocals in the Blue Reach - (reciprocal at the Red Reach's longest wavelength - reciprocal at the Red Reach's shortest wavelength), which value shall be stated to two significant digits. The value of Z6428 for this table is 0.23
